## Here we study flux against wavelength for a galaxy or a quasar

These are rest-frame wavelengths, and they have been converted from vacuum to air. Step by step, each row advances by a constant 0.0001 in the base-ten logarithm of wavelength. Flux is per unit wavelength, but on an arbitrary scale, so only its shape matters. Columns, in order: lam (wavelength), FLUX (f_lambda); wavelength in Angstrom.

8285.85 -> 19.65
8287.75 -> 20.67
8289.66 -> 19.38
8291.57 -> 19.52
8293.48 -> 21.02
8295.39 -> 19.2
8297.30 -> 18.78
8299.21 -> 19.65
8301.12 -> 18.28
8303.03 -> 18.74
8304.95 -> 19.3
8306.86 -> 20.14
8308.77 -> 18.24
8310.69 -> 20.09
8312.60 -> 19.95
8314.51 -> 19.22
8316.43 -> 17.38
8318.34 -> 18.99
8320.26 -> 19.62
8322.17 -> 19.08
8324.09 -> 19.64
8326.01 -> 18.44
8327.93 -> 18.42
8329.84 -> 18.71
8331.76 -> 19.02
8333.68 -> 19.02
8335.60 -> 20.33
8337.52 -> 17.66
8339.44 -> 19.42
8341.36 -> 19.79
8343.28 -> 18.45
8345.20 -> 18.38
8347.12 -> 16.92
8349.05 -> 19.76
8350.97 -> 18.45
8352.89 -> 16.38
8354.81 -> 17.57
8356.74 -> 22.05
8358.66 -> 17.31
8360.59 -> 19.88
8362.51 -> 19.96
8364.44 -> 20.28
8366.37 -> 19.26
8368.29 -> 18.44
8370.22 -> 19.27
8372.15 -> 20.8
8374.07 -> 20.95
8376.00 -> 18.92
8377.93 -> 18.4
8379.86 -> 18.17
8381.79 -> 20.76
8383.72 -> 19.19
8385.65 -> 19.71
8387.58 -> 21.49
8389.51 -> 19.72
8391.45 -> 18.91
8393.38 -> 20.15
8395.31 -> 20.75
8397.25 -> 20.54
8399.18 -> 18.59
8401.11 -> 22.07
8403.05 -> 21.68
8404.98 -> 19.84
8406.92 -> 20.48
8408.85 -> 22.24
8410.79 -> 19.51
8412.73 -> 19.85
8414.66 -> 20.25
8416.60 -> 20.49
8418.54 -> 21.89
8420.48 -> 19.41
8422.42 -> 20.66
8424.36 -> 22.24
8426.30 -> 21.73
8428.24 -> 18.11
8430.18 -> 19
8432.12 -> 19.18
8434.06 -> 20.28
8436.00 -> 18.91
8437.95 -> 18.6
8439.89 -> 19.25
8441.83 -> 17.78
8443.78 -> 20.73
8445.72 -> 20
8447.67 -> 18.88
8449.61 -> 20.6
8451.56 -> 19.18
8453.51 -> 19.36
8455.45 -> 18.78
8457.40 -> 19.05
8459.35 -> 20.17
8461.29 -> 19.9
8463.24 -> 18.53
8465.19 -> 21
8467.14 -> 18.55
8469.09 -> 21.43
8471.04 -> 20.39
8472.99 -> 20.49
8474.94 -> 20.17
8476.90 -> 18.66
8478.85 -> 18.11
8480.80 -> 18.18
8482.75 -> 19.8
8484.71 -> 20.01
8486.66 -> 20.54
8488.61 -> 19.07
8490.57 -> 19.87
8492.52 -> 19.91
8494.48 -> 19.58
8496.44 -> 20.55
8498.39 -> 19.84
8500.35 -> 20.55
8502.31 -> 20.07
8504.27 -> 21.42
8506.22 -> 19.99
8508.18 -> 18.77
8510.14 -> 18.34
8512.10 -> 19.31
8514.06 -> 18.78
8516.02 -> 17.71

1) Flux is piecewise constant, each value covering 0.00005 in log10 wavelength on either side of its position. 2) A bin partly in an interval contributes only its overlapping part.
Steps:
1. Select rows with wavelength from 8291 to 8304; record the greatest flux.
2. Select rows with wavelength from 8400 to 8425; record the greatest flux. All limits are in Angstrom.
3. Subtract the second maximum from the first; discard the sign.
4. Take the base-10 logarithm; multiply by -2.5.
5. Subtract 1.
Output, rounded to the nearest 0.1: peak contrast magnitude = -1.2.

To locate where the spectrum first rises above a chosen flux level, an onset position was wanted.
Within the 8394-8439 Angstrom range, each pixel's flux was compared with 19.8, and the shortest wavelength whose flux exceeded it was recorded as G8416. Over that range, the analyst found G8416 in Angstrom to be 8395.31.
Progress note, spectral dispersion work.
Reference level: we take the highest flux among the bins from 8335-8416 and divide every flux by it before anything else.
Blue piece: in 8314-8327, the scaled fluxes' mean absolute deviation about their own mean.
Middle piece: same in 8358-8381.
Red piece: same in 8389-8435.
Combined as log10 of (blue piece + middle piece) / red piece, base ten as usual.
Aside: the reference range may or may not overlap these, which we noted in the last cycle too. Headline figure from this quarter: 0.19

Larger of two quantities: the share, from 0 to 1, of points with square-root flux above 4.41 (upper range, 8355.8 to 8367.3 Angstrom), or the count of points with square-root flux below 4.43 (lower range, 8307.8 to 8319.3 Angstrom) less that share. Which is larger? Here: 3.3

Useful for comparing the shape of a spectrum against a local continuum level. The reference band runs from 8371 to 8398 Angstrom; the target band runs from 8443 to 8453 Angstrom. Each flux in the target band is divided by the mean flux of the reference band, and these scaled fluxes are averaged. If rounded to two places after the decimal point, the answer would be 1.00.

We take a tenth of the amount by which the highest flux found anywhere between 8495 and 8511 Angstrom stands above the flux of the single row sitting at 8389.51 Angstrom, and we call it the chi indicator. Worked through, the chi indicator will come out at 0.17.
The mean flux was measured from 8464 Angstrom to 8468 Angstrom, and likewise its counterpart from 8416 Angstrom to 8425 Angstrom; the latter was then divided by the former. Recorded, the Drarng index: 1.06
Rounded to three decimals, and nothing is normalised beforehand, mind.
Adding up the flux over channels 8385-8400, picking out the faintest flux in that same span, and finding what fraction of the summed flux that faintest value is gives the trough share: 0.116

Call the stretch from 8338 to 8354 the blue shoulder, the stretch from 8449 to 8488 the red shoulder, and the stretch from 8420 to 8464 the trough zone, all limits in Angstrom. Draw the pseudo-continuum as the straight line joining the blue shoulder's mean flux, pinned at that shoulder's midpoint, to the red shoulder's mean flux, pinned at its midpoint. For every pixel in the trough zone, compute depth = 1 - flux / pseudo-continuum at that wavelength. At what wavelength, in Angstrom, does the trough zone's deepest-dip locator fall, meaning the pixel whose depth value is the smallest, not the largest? 8424.36 Angstrom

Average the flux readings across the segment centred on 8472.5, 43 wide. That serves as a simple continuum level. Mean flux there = 19.6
